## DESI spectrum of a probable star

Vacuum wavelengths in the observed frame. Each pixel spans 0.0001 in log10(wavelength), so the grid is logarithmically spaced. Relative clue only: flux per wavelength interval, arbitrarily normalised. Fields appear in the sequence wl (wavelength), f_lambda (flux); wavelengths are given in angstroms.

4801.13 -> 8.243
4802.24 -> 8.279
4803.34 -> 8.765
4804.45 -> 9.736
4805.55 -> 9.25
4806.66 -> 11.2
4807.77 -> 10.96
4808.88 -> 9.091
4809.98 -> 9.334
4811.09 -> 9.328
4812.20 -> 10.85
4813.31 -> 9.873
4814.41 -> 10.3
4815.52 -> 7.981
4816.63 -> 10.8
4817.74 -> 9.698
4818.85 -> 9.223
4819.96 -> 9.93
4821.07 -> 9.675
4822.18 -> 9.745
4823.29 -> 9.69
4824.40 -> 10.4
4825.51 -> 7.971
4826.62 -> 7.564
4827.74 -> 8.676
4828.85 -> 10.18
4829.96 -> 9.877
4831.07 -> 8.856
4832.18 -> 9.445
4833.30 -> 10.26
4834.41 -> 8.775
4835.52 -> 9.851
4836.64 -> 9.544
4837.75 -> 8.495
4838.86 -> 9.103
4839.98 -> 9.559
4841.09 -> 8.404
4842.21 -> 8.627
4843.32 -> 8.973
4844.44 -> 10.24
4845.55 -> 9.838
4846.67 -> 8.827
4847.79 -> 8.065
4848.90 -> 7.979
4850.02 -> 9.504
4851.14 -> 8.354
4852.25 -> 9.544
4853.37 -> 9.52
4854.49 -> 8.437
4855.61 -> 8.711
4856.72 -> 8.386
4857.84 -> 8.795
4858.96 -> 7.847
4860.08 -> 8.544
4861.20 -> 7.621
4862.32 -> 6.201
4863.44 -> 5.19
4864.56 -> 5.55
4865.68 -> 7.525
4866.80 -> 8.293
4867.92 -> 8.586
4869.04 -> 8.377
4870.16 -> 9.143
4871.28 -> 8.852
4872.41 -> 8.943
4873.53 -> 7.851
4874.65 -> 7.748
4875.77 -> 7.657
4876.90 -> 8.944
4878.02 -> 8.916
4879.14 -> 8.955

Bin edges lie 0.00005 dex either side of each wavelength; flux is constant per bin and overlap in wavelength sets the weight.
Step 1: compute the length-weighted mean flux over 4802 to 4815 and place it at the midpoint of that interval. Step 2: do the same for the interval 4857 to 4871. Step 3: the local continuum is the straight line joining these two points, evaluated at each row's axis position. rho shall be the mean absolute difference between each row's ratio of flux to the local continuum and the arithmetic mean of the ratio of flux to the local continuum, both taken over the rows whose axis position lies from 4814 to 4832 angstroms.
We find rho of 0.079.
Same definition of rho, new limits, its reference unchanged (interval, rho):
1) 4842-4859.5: 0.067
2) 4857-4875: 0.128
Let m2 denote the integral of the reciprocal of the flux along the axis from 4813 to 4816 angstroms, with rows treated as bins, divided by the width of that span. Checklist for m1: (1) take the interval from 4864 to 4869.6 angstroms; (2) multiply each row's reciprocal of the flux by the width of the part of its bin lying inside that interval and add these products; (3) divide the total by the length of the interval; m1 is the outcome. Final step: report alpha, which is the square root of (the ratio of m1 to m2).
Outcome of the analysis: 1.11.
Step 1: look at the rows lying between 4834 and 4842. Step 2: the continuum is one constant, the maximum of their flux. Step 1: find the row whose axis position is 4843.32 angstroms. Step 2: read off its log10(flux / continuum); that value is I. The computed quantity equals -0.041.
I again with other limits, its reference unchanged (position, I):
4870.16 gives -0.032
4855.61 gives -0.053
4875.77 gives -0.109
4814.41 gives 0.019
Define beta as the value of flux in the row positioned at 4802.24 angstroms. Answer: 8.279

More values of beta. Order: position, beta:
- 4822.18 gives 9.745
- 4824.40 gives 10.4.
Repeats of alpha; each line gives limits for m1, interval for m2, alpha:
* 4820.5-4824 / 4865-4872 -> 0.93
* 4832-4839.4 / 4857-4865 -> 0.86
